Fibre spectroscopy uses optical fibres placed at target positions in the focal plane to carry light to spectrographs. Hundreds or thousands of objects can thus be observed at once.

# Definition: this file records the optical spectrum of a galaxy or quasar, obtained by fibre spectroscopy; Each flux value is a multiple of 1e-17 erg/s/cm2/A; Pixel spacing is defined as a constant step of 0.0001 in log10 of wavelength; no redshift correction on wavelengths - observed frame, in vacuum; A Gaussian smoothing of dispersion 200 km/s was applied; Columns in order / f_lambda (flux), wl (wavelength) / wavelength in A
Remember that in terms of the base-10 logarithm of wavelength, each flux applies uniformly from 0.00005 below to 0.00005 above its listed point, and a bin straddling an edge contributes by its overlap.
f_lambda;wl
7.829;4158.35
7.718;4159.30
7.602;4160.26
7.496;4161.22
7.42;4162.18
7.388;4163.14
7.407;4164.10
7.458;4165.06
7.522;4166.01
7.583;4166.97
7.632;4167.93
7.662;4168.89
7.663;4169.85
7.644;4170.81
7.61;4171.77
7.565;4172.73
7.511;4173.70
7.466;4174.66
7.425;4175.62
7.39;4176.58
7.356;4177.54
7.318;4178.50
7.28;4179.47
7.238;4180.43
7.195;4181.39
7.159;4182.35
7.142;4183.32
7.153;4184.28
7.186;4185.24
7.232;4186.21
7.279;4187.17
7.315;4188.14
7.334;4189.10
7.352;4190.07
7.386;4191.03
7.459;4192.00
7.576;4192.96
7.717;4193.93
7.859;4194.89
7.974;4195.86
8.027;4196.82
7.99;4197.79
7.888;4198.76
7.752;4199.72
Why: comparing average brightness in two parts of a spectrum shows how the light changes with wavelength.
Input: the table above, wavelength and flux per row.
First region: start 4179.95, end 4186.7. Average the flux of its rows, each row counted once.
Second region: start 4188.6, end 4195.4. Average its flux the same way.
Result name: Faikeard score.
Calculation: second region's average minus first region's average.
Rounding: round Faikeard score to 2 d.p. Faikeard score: 0.34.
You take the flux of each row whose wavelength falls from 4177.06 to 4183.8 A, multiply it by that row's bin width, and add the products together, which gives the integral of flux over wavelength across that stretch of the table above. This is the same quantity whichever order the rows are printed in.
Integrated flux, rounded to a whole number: 49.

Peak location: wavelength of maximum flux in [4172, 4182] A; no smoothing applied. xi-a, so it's 4172.73 A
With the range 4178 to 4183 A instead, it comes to 4178.50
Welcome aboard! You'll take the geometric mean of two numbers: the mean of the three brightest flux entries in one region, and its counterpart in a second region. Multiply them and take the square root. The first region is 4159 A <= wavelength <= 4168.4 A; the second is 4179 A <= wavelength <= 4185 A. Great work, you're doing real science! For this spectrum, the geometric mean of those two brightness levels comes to 7.44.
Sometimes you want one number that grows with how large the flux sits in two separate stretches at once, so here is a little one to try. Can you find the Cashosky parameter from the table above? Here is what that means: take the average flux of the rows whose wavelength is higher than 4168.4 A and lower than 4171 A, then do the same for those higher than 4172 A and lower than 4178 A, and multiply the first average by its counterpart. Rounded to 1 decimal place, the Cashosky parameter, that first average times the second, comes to 57.1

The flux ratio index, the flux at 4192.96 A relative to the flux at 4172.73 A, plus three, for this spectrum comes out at 4.001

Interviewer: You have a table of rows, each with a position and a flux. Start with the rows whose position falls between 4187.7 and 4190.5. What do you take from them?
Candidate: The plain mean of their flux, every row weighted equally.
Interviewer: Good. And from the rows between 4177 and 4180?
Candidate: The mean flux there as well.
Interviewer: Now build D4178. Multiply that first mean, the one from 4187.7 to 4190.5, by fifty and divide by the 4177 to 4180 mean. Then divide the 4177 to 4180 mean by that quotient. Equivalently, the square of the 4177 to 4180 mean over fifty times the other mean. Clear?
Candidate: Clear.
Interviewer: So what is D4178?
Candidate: 0.146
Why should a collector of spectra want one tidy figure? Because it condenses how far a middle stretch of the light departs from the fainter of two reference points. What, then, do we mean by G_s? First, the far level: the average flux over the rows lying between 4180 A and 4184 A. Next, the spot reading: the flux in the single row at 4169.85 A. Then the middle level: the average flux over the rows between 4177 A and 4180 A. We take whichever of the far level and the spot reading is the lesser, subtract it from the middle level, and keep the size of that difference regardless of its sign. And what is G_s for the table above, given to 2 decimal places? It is 0.13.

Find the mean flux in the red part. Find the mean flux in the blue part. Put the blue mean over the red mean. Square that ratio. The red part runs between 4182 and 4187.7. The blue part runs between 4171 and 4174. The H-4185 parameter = 1.11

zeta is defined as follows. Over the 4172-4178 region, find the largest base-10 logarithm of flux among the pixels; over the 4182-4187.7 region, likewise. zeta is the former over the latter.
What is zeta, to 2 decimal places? 1.02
